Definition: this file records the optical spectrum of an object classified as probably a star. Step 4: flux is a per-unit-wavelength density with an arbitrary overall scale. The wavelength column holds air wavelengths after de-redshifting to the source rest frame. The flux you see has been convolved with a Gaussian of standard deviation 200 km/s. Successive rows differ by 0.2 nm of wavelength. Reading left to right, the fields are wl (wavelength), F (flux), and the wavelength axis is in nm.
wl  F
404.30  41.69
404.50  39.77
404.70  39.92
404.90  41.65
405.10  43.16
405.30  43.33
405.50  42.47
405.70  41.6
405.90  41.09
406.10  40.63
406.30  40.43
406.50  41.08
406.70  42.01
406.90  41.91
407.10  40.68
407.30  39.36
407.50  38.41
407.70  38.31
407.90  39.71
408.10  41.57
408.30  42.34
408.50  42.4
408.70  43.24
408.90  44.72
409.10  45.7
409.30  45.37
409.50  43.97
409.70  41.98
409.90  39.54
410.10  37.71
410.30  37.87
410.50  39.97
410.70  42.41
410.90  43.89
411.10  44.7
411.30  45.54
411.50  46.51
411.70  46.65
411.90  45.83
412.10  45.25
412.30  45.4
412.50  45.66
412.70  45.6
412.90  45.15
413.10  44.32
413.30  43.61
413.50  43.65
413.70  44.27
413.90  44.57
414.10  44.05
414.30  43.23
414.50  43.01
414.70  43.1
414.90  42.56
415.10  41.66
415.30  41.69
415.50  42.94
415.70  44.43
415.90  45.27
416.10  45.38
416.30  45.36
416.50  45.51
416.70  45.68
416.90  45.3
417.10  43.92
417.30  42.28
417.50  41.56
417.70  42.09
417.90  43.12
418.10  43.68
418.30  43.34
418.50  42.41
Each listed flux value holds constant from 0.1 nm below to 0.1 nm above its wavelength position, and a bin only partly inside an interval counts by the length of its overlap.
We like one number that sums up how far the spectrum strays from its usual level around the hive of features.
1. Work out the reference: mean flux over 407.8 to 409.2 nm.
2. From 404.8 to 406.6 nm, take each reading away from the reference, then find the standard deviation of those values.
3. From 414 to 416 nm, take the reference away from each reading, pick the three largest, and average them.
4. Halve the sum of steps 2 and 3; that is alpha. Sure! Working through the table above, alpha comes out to 1.4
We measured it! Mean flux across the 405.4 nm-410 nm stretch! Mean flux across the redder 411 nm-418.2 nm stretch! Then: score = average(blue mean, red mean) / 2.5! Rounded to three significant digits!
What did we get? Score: 17.2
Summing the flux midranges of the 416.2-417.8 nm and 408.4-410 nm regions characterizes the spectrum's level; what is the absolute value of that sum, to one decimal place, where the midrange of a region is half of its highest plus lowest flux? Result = 86.2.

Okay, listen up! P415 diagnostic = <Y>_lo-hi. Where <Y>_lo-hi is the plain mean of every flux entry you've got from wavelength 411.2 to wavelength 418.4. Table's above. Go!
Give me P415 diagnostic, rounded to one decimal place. 44.2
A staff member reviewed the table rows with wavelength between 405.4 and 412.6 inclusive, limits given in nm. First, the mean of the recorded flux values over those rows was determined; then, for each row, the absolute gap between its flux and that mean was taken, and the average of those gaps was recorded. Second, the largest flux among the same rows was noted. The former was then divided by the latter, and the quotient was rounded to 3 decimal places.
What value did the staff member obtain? 0.047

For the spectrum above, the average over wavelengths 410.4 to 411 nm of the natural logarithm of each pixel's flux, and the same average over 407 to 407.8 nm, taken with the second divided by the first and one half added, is 1.48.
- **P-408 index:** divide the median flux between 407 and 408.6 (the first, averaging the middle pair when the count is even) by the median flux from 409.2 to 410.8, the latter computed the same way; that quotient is 0.98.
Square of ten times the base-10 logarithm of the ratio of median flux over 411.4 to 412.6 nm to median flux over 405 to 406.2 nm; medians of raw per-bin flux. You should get 0.135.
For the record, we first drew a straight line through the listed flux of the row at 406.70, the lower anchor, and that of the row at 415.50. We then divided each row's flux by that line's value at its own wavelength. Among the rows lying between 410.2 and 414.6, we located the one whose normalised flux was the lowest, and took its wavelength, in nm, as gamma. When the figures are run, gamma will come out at 410.30 nm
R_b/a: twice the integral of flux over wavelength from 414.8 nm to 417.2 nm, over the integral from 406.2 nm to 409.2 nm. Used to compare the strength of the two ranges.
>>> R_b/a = 1.7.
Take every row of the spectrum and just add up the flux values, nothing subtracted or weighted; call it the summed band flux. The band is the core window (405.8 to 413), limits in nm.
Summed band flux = 1533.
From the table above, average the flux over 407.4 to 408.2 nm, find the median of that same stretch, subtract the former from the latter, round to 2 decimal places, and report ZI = -0.44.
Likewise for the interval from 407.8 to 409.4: -0.31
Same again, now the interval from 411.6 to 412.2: -0.08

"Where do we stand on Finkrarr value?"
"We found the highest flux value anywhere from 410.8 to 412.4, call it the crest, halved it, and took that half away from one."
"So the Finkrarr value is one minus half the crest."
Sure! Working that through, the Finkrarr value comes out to -22.3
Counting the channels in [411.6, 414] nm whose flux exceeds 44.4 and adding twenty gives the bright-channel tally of 28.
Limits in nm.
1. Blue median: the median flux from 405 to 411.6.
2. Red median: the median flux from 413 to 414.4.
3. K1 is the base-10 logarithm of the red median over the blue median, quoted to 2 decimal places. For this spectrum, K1 0.02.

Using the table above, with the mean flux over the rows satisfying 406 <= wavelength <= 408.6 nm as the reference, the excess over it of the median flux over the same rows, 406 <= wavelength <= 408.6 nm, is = 0.0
